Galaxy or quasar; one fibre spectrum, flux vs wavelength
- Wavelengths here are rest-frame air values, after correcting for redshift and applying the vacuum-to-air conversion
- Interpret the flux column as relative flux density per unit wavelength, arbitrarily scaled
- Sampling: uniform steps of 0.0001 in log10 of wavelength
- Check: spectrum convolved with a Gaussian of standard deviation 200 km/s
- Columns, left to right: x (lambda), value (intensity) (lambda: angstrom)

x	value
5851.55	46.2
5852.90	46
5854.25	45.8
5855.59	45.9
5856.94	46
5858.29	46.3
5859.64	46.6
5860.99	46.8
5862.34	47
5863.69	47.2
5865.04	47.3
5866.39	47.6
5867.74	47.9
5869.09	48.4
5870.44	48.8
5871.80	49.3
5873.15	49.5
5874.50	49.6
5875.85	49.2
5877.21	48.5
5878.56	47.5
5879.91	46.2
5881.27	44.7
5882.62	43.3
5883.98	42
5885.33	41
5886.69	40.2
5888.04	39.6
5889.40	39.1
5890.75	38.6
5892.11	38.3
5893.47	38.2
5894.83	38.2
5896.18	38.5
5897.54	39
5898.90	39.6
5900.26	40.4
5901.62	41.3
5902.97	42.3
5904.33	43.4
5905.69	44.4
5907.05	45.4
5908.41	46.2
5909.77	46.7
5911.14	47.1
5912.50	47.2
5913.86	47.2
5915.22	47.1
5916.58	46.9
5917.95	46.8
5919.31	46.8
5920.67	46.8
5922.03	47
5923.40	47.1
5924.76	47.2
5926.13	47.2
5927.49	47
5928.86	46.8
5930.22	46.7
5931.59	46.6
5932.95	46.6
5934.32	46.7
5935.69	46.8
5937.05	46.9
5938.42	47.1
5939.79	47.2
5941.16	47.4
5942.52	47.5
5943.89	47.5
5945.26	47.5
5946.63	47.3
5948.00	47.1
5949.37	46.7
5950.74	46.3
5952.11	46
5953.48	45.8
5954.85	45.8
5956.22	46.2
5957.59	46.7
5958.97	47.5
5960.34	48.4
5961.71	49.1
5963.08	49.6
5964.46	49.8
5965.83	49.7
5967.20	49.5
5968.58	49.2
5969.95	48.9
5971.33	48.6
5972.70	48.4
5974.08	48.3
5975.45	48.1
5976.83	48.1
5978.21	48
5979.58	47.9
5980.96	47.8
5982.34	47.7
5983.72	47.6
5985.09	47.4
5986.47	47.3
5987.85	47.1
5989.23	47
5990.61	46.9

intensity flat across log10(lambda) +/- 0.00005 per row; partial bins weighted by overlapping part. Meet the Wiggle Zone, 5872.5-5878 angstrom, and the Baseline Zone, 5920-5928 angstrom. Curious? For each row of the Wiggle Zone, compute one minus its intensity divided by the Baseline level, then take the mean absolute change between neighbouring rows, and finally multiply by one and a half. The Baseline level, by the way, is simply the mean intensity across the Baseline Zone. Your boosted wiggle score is 0.013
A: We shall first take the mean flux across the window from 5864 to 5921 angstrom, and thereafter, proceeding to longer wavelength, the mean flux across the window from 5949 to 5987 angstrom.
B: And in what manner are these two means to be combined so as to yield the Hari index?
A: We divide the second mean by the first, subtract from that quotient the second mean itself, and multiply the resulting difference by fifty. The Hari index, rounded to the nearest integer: -2340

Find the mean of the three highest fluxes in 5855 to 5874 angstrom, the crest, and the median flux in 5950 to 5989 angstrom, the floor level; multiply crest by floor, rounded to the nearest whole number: 2359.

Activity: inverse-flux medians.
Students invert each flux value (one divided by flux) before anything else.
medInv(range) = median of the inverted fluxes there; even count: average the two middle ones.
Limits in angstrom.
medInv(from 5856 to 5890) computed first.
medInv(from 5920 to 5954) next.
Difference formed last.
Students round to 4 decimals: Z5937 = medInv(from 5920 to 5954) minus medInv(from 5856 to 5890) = 0.0000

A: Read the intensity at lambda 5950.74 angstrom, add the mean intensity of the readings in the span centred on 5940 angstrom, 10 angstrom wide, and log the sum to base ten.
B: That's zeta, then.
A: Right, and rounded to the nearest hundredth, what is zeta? 1.97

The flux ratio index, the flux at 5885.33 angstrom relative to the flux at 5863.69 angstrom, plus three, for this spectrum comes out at 3.87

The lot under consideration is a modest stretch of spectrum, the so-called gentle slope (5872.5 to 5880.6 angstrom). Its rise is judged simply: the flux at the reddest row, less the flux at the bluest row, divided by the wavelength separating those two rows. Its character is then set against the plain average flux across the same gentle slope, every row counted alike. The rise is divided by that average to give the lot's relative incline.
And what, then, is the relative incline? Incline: -0.010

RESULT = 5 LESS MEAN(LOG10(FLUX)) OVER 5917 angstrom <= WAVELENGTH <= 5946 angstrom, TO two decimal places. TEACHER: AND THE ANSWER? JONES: 3.33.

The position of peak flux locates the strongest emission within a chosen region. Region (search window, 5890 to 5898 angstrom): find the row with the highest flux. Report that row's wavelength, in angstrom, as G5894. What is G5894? 5897.54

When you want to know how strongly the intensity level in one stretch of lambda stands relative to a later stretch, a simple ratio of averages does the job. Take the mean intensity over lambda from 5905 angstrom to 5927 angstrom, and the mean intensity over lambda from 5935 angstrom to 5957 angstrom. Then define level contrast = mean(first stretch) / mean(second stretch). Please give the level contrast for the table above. 1.00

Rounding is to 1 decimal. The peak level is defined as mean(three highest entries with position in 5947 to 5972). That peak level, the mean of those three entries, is 49.7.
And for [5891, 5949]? 47.5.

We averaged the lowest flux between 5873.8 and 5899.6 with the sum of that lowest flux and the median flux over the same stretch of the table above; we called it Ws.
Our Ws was 58.3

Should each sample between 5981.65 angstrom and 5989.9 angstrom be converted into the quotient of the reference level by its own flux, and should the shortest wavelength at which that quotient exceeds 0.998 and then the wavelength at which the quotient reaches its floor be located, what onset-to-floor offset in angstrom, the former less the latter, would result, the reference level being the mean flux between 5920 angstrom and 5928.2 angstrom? 5.5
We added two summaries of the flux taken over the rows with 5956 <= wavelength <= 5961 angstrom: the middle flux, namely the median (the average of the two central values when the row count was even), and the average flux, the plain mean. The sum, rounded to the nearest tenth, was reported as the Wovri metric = 94.3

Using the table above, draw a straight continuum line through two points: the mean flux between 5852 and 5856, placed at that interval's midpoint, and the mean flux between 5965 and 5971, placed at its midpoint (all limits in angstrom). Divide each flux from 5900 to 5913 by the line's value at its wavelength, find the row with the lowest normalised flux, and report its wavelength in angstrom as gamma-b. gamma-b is 5900.26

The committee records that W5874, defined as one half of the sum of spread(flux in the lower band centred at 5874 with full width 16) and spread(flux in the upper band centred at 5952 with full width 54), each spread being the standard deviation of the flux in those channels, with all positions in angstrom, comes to 1.3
